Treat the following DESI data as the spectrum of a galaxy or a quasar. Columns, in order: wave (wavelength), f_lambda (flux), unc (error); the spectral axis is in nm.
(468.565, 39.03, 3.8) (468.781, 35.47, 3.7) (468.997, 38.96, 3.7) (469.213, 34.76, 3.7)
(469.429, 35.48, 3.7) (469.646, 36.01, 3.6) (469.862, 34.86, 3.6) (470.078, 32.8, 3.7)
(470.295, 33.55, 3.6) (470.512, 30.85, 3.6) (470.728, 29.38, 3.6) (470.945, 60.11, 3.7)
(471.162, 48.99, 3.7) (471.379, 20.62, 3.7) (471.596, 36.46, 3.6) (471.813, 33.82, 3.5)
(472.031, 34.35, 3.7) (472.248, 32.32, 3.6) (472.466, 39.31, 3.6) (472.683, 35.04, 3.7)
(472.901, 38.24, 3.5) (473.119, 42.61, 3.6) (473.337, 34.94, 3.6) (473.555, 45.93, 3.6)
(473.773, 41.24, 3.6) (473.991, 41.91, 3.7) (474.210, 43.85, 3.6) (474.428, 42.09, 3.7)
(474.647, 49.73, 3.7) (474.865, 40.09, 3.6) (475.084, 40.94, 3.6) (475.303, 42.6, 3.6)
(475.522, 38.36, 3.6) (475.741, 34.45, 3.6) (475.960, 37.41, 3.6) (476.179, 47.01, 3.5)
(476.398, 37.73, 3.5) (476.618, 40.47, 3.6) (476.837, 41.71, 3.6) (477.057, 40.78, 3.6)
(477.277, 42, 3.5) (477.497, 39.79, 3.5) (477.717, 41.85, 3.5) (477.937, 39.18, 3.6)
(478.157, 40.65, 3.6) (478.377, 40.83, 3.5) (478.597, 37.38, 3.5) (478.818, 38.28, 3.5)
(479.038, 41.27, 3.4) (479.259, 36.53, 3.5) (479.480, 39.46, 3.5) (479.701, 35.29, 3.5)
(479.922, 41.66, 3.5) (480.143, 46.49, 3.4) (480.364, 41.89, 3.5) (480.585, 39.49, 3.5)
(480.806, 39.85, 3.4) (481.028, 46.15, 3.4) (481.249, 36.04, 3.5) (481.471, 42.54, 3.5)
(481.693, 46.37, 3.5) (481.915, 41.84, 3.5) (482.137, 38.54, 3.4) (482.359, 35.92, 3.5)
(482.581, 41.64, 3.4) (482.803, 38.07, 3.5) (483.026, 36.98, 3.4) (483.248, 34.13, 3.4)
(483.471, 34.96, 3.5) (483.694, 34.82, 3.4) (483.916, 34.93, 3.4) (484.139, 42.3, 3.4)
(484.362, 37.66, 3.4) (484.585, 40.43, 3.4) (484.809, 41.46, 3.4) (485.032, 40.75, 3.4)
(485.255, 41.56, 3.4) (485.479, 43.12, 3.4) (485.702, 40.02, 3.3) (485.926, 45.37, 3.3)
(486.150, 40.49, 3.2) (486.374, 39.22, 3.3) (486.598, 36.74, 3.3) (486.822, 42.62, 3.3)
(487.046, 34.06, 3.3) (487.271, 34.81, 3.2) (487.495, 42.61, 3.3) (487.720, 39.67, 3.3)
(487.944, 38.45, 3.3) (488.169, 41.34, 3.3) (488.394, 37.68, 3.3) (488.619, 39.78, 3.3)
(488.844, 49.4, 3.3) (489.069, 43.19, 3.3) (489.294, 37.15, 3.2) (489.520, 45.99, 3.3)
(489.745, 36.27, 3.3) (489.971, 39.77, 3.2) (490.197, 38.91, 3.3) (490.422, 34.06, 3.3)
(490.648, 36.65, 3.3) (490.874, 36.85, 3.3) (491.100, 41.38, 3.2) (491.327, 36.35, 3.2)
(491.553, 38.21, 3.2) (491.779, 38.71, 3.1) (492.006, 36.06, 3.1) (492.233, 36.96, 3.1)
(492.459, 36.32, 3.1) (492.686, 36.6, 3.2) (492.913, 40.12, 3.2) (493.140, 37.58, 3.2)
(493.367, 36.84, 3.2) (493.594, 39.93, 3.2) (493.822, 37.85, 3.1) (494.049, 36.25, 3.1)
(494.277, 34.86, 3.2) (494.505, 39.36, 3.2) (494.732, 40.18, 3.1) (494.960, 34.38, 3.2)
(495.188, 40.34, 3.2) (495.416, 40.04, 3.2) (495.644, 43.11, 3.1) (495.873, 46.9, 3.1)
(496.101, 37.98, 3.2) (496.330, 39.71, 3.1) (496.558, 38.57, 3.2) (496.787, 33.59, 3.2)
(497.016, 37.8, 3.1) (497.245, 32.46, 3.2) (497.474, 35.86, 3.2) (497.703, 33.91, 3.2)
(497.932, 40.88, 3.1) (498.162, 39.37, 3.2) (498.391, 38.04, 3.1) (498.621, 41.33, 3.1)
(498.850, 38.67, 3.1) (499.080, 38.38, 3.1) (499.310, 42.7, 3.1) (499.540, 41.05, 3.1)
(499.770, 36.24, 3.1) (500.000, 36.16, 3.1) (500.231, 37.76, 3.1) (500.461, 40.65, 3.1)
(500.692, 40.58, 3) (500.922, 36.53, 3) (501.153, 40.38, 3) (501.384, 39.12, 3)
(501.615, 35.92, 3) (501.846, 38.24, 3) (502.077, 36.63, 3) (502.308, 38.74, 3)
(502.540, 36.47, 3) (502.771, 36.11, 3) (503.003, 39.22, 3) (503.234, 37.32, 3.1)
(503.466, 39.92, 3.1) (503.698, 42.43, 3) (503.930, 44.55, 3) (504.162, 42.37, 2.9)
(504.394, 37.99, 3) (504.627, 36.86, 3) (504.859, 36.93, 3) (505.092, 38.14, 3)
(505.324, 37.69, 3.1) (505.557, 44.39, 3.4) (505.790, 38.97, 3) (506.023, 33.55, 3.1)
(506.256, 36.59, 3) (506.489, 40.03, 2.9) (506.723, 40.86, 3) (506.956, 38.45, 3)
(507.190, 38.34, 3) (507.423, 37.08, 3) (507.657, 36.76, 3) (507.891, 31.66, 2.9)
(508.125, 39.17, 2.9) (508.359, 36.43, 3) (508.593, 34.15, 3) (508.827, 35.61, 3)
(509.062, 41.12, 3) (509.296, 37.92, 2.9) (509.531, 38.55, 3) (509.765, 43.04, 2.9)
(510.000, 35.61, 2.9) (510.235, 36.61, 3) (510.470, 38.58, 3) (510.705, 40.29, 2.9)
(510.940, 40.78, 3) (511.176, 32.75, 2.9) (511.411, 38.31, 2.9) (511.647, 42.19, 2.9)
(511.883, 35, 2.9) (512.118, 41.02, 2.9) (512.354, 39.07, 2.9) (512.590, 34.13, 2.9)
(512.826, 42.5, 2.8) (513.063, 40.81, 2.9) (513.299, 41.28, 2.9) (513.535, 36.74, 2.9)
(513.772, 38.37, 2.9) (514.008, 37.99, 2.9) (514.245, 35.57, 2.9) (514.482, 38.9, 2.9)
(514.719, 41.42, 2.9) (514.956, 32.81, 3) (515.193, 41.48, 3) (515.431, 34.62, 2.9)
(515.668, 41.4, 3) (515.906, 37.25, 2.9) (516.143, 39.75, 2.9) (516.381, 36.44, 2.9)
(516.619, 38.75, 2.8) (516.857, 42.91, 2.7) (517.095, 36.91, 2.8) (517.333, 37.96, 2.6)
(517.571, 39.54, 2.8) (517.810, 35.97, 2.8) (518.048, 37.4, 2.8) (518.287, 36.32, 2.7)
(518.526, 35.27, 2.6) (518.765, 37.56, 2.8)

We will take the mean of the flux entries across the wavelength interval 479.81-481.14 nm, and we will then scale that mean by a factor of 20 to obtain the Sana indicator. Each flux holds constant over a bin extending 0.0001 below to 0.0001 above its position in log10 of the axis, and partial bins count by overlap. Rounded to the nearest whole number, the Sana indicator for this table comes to 852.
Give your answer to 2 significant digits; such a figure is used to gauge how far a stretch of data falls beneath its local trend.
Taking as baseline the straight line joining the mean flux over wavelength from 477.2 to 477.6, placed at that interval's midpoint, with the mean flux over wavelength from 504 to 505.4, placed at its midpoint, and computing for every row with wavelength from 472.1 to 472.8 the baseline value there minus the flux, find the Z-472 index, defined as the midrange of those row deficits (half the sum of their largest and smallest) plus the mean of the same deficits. 11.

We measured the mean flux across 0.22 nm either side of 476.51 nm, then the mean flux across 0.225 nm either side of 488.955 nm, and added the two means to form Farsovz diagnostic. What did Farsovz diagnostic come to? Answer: 85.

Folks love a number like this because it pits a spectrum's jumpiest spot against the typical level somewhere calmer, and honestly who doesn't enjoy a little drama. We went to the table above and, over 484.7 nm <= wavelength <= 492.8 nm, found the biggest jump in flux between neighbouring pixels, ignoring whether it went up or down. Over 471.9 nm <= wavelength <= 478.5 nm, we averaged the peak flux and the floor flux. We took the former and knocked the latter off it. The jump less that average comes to -31.3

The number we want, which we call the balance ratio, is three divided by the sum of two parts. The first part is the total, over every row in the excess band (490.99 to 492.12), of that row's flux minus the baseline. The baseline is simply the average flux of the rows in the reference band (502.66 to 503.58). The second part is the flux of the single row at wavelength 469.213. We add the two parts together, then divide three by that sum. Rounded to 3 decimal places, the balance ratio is 0.086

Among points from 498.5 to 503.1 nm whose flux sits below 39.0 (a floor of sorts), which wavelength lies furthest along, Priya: 502.771 nm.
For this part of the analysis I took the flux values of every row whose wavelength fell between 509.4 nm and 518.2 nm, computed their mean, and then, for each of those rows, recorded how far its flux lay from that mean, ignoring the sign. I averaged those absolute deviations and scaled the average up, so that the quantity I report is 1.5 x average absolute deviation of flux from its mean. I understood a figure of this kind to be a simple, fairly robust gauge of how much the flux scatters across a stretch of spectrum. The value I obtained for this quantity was 3.4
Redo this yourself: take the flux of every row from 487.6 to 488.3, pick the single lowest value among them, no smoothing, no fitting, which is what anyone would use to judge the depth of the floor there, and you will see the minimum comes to 38.45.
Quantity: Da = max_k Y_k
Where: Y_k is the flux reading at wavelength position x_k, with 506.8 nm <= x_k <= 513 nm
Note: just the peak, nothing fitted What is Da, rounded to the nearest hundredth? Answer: 43.04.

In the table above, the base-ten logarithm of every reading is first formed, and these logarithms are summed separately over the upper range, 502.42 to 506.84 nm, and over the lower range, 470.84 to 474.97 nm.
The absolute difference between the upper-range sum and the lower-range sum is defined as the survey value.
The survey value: 0.08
